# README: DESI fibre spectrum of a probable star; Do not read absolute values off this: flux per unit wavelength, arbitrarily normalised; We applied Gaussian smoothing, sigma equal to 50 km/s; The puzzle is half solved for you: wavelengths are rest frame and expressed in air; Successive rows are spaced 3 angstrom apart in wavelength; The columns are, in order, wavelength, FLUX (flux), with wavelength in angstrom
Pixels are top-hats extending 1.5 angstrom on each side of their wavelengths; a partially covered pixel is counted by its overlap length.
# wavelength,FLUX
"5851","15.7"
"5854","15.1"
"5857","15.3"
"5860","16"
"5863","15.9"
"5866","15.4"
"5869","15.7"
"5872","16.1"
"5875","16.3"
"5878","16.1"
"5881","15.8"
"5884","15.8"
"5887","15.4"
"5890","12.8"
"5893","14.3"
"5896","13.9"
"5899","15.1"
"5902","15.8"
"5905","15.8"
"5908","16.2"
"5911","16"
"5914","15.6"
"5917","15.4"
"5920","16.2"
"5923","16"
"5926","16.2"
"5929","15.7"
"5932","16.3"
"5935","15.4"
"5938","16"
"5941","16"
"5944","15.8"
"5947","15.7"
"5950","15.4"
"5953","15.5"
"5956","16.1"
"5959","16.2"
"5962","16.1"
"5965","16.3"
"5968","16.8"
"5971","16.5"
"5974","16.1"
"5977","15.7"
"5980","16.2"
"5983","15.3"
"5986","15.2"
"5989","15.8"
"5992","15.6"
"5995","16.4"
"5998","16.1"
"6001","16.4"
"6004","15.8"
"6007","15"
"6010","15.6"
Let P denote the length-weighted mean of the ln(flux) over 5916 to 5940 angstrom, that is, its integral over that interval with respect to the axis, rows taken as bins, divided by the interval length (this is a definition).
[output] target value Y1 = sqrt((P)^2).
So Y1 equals 2.77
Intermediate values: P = 2.77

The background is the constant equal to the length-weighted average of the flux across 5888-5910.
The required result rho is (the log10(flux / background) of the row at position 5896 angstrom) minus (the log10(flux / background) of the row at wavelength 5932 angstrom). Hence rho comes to -0.07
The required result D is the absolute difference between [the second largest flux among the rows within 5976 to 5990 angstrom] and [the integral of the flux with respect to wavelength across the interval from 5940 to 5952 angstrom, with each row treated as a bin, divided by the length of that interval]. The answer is 0.10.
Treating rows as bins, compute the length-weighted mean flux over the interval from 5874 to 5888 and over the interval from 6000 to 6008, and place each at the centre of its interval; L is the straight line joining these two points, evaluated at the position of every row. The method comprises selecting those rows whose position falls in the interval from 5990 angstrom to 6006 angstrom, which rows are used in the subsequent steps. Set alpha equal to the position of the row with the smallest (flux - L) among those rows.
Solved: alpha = 5992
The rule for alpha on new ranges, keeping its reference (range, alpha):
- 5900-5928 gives 5917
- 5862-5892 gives 5890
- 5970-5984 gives 5983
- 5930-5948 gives 5935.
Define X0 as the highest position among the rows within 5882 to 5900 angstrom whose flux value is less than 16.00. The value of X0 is 5899 angstrom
